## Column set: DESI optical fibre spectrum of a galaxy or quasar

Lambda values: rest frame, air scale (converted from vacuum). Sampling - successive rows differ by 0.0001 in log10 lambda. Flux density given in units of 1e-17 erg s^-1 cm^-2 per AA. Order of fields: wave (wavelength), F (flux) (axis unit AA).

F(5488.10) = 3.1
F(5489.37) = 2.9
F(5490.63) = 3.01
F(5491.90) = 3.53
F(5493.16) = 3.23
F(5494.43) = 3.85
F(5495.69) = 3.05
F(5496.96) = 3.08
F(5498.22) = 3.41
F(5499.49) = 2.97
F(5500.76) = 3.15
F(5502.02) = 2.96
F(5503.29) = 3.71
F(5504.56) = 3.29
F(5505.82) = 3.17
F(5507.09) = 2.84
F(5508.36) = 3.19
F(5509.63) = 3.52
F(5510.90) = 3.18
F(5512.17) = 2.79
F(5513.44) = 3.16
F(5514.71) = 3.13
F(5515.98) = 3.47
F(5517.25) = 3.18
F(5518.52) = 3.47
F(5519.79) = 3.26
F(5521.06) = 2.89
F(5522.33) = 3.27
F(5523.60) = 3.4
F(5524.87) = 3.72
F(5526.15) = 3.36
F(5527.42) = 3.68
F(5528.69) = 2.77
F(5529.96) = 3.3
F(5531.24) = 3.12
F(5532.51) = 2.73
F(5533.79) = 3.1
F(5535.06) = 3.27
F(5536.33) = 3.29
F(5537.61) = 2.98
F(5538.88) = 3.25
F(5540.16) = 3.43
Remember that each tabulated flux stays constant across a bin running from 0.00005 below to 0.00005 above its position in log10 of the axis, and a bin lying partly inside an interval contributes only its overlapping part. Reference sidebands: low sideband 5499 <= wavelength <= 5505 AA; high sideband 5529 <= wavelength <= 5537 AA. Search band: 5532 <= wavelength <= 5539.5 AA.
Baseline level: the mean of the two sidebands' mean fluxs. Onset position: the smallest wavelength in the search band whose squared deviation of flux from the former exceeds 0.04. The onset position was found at 5532.51 AA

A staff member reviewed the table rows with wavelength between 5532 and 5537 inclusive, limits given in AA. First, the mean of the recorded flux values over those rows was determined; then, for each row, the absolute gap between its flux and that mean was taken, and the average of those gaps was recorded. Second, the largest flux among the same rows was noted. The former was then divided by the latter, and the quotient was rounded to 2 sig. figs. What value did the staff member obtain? 0.056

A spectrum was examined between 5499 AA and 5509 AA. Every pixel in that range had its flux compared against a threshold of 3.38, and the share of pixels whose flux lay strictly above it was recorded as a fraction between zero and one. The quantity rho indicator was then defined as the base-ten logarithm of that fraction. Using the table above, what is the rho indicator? -0.90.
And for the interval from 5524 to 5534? -0.60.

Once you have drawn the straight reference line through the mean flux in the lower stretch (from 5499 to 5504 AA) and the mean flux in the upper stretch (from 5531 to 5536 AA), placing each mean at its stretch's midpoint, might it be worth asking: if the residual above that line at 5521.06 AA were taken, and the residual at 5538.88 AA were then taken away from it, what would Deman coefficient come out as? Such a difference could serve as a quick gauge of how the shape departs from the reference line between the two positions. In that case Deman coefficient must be -0.44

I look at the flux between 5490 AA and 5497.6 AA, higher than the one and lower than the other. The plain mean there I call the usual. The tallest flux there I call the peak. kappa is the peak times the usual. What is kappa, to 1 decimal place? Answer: 12.7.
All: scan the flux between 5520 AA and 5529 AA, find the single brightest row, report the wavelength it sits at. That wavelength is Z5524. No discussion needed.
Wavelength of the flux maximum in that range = 5524.87 AA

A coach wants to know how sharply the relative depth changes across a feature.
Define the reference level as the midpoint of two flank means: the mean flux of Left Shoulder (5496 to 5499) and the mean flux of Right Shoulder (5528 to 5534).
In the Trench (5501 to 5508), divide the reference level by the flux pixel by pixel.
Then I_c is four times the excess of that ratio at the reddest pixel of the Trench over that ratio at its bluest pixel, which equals 0.2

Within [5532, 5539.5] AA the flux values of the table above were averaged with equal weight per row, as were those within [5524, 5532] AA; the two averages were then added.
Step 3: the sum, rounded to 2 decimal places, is 6.43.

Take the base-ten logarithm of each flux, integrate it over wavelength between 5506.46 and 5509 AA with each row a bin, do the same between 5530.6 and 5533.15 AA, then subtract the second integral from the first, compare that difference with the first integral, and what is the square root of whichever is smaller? 0.17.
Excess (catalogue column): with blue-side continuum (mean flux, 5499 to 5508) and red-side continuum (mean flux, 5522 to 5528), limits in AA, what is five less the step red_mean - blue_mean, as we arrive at 4.67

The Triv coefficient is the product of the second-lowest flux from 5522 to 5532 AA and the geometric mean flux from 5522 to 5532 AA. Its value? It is 10.3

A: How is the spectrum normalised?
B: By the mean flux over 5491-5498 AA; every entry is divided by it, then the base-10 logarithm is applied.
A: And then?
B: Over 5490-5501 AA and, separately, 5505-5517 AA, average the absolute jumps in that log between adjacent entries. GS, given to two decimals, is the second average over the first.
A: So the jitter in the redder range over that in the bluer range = 0.82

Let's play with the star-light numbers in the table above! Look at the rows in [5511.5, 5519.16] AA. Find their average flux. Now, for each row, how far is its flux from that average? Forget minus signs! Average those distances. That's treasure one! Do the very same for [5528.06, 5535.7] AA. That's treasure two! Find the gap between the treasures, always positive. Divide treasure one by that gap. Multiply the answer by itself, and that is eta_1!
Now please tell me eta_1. 91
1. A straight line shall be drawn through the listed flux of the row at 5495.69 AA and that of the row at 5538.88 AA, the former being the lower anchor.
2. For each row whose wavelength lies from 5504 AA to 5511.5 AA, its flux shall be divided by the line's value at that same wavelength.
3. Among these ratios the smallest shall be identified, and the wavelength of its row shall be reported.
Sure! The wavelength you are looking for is 5507.09 AA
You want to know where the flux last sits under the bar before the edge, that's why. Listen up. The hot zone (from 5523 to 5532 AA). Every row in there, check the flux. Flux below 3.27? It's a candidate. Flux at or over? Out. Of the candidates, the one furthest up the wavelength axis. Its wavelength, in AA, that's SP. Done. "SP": 5531.24 AA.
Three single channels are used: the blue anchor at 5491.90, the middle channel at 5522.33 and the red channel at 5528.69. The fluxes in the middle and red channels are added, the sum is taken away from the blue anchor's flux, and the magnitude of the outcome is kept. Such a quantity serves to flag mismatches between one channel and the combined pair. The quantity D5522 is 2.5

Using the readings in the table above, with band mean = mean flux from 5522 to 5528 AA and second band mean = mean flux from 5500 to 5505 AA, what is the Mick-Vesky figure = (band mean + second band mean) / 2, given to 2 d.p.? 3.38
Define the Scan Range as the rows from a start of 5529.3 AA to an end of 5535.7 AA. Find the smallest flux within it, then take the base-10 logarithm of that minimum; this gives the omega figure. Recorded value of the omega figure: 0.44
